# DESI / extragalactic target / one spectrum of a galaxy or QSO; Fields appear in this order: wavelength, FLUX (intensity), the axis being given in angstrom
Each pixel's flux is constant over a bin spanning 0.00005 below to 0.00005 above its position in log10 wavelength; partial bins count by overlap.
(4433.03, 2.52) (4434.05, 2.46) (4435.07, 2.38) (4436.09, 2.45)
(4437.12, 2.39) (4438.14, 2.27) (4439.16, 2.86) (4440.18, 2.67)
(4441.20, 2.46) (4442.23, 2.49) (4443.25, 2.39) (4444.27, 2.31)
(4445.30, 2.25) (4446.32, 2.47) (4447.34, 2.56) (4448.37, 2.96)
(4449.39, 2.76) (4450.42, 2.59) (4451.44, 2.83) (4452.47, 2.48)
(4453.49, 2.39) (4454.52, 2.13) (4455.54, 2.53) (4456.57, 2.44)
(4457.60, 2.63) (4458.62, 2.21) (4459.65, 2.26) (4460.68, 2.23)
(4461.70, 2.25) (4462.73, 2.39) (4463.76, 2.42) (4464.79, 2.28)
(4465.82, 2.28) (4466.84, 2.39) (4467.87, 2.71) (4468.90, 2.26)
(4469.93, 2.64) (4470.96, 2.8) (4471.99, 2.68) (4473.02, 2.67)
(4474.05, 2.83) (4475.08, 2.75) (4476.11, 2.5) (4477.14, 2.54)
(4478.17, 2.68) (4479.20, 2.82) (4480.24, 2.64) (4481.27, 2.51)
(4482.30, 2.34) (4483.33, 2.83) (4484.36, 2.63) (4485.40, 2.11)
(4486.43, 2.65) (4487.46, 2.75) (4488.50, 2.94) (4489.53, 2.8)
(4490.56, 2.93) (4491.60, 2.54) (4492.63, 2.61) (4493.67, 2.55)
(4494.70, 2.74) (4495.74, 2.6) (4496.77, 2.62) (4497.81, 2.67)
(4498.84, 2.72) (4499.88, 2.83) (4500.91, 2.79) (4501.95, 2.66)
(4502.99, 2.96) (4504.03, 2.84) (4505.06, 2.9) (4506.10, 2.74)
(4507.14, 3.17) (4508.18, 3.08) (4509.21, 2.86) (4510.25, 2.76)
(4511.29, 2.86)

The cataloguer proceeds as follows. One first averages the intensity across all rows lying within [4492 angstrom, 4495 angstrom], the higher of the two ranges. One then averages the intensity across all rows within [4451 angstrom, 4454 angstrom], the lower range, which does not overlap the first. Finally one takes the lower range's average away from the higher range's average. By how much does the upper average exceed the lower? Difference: 0.1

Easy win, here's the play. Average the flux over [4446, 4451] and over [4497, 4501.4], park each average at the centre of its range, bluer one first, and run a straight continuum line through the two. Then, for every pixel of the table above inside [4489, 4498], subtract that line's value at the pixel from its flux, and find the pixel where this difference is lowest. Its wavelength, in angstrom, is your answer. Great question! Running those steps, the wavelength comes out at 4491.60 angstrom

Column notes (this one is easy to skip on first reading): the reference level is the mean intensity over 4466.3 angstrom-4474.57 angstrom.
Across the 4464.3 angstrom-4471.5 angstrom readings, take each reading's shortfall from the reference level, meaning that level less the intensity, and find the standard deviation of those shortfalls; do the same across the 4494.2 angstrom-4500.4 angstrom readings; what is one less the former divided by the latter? -1.7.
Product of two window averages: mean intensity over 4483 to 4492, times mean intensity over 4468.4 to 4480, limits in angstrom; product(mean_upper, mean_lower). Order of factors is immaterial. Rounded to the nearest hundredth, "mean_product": 7.12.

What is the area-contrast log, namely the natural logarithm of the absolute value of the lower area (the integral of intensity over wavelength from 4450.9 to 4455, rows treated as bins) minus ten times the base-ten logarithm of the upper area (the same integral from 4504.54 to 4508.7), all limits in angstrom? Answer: -0.18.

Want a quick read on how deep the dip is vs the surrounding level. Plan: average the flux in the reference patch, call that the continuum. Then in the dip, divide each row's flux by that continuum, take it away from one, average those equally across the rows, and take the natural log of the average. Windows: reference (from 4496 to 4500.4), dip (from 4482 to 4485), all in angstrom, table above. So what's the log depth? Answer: -3.2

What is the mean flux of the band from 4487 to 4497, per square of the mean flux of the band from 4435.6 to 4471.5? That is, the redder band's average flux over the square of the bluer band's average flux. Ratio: 0.444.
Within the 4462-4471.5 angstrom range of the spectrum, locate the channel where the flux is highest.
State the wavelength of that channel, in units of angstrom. 4470.96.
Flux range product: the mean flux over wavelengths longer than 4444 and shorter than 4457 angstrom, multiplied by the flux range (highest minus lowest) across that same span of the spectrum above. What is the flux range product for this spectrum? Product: 2.09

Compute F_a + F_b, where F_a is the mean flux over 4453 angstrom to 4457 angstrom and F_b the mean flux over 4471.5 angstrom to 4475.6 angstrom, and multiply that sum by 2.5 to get 12.8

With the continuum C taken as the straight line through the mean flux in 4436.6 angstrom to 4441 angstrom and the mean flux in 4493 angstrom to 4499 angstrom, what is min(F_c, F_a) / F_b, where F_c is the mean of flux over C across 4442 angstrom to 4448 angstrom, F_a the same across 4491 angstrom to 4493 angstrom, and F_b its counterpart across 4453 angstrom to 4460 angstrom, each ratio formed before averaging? 1.03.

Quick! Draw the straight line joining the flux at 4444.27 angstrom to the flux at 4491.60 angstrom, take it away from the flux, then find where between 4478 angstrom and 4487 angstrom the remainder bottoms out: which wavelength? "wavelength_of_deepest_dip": 4485.40 angstrom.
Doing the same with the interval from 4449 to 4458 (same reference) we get 4454.52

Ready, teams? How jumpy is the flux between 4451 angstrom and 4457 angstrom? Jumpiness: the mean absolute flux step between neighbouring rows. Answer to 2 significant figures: 0.24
